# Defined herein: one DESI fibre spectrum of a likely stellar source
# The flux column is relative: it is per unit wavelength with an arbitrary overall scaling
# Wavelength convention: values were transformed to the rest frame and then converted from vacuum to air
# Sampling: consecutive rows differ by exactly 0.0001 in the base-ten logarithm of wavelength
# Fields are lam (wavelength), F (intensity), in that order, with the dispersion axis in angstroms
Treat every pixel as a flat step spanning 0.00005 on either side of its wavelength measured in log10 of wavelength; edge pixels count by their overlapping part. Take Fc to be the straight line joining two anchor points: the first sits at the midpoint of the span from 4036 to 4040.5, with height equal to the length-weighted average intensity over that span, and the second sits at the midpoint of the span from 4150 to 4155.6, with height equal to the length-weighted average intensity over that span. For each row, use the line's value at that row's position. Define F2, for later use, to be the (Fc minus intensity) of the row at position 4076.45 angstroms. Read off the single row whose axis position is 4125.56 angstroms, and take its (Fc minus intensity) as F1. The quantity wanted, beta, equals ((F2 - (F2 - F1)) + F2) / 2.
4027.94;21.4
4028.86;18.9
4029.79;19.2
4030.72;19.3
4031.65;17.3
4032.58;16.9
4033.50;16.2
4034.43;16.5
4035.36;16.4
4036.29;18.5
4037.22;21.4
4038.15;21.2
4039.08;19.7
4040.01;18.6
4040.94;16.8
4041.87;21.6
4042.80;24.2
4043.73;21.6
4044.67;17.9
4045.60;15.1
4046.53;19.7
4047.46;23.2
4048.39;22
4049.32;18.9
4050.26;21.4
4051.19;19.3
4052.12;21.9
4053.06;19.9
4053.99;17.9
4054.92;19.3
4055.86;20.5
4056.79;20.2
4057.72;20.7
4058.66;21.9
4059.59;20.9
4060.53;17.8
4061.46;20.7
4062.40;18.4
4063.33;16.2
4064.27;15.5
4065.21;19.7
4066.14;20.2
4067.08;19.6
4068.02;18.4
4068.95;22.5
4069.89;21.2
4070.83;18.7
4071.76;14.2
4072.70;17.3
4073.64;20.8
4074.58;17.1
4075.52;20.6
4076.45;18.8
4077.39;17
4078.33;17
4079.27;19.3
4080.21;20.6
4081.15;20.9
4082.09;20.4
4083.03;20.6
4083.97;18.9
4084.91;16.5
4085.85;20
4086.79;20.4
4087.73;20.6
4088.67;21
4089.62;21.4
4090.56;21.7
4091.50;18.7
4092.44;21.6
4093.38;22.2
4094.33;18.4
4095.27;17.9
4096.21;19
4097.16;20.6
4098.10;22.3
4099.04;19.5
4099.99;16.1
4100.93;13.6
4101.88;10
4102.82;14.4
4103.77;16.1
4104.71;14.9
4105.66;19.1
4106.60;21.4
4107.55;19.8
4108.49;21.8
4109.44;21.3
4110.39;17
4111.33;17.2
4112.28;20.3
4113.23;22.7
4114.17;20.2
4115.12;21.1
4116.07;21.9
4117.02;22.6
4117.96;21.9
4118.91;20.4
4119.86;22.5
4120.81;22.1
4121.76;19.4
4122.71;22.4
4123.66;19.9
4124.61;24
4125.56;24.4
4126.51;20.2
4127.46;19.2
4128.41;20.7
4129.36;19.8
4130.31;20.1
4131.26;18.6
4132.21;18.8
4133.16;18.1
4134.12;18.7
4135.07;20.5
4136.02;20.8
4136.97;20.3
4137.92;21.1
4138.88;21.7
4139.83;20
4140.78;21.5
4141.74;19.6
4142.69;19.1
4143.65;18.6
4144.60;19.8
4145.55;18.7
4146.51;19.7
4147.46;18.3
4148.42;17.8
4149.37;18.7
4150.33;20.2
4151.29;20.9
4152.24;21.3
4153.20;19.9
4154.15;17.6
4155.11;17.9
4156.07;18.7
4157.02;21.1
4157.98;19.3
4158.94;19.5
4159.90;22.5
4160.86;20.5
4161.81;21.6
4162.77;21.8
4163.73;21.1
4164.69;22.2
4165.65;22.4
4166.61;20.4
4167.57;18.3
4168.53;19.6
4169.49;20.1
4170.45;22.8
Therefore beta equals -1.9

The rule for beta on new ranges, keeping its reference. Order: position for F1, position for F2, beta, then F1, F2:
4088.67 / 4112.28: -0.9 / -1.2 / -0.6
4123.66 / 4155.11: 0.7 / -0.2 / 1.7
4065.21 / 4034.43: 1.8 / 0.1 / 3.4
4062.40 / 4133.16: 1.5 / 1.5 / 1.6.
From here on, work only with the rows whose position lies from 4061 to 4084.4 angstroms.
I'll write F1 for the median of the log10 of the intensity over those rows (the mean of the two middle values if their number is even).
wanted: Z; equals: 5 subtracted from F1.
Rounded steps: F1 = 1.29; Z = -3.71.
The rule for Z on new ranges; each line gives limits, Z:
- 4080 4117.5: -3.69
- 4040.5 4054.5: -3.70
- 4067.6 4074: -3.73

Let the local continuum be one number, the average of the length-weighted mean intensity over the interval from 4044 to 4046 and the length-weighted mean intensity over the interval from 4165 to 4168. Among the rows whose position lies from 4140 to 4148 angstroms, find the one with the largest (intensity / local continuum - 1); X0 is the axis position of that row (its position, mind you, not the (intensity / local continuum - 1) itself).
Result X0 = 4140.78 angstroms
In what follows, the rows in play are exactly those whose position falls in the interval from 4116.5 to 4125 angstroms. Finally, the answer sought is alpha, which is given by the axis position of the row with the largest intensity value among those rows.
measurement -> 4124.61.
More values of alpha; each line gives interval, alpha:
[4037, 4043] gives 4042.80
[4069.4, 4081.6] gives 4069.89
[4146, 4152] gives 4151.29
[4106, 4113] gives 4108.49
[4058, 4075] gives 4068.95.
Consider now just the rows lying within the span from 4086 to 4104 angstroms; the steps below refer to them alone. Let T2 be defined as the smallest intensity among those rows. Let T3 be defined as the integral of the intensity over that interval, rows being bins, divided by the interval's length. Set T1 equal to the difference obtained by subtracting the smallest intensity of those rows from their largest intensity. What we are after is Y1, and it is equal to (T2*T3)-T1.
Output 175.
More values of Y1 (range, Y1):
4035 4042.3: 311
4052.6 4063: 348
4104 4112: 276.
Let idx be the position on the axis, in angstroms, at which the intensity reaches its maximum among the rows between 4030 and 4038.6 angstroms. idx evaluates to 4037.22 angstroms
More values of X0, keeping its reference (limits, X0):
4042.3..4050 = 4042.80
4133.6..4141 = 4138.88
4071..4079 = 4073.64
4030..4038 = 4037.22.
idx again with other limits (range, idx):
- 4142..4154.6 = 4152.24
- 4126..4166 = 4159.90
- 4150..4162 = 4159.90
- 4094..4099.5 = 4098.10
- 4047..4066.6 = 4047.46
